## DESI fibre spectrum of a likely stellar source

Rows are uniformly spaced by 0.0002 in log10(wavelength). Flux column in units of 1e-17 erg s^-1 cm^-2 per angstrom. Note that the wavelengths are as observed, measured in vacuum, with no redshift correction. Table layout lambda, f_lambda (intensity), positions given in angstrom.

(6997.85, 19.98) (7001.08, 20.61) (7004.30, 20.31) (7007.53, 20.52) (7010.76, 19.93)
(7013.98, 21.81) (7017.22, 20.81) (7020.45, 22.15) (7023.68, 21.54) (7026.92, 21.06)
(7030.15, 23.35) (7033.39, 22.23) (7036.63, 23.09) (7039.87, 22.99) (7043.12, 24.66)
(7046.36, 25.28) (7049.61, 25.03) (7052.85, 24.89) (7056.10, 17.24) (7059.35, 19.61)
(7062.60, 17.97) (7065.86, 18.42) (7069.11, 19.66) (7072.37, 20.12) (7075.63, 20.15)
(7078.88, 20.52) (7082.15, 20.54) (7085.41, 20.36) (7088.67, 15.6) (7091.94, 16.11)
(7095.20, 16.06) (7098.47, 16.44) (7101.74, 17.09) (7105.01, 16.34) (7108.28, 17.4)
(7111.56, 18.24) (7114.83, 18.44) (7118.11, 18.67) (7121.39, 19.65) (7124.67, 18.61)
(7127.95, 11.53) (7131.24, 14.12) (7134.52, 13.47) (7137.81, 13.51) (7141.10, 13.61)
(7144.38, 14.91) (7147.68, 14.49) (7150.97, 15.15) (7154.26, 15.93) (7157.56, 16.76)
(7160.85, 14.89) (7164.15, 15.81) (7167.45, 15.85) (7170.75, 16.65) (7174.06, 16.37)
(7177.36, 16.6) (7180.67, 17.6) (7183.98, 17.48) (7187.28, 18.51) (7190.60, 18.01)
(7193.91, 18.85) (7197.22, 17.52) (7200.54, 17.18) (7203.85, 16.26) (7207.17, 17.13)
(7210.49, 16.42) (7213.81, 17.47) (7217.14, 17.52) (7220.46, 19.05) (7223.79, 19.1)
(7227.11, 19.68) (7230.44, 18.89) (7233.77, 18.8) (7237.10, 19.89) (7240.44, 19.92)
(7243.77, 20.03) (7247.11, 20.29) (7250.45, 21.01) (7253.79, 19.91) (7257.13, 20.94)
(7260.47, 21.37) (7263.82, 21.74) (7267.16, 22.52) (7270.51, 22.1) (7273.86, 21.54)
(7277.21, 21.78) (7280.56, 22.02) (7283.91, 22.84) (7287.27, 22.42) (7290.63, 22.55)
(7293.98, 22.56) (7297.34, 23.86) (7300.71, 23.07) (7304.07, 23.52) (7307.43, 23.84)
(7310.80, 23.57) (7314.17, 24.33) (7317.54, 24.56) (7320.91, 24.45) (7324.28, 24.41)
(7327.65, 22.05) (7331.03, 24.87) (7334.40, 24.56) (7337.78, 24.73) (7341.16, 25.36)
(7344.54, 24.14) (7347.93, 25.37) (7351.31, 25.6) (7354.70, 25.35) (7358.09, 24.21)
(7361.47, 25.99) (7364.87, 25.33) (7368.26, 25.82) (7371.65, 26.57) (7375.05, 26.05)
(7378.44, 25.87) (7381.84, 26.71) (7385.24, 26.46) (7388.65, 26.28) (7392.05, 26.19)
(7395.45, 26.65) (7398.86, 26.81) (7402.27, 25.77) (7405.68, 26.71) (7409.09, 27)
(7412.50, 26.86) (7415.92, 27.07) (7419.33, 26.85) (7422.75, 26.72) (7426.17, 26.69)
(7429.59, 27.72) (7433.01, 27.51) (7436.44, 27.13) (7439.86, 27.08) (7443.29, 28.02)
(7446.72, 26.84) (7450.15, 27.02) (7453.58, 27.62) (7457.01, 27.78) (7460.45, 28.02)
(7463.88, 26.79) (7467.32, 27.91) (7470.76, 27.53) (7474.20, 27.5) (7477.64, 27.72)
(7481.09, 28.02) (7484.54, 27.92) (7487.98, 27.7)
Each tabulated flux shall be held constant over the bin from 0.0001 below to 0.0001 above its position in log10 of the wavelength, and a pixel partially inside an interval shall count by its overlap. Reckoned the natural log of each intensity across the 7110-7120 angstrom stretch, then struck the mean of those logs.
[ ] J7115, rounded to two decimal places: 2.92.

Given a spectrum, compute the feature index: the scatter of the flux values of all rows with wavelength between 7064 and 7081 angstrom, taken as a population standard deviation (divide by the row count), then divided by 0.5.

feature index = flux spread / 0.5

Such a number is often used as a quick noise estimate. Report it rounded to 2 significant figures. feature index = 1.5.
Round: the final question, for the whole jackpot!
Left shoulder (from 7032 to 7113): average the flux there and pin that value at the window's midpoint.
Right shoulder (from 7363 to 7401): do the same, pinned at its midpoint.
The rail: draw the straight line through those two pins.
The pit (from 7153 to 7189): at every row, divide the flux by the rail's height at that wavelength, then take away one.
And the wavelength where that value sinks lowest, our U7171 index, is 7160.85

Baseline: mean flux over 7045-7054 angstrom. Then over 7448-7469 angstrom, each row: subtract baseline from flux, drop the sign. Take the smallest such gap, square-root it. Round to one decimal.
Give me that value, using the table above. 1.3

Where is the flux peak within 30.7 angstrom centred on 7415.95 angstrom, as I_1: 7429.59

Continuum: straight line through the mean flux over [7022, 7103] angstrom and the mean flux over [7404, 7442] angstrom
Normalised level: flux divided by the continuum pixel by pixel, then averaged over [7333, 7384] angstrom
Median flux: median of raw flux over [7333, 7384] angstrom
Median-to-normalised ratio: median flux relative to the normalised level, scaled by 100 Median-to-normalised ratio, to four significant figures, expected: 2577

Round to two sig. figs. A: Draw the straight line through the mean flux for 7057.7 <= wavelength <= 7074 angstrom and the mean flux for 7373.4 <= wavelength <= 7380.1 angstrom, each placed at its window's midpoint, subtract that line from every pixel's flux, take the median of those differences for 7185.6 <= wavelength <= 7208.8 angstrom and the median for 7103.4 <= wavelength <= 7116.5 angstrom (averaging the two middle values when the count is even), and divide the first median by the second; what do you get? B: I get 2.0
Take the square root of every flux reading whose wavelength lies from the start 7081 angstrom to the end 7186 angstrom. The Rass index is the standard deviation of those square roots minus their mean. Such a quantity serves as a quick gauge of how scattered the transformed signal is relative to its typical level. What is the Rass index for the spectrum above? -3.8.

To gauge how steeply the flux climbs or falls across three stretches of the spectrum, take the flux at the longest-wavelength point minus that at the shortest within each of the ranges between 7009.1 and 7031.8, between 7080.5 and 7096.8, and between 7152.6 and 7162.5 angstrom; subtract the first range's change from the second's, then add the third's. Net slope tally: -8.9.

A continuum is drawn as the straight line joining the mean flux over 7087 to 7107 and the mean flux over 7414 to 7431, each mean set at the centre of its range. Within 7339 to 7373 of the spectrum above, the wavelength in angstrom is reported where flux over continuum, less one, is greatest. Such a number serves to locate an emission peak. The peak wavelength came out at 7371.65 angstrom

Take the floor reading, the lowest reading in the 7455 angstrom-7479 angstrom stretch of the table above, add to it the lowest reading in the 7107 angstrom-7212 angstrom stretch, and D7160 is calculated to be 38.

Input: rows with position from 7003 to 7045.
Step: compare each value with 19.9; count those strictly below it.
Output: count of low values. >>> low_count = 0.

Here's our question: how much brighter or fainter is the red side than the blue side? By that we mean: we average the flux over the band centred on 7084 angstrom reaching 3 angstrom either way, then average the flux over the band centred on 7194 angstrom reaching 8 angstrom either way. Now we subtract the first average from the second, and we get -2.4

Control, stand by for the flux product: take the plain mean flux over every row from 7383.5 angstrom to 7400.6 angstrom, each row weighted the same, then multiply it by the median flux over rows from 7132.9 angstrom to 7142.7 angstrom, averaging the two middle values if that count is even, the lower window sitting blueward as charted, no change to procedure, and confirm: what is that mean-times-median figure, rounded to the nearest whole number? 358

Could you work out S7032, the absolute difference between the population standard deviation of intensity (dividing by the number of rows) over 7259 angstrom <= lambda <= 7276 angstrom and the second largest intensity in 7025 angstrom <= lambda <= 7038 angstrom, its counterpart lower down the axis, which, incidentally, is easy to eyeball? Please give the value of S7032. 22.7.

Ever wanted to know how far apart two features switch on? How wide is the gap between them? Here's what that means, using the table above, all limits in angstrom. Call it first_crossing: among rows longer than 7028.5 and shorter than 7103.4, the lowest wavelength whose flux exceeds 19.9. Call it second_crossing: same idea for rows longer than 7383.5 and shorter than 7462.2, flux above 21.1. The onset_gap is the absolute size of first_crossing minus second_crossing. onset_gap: 355.1 angstrom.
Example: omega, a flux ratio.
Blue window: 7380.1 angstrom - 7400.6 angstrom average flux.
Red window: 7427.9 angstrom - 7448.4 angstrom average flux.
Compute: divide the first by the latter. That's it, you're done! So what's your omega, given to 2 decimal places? 0.97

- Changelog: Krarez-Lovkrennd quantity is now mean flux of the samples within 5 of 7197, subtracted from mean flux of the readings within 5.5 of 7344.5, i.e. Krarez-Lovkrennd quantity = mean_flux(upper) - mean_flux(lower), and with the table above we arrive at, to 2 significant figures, 7.1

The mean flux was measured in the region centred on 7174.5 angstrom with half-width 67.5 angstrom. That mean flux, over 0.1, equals 170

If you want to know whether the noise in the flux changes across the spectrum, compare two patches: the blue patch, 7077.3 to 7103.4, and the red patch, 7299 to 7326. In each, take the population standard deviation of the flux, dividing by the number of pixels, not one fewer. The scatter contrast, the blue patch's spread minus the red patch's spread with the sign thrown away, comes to 1.6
